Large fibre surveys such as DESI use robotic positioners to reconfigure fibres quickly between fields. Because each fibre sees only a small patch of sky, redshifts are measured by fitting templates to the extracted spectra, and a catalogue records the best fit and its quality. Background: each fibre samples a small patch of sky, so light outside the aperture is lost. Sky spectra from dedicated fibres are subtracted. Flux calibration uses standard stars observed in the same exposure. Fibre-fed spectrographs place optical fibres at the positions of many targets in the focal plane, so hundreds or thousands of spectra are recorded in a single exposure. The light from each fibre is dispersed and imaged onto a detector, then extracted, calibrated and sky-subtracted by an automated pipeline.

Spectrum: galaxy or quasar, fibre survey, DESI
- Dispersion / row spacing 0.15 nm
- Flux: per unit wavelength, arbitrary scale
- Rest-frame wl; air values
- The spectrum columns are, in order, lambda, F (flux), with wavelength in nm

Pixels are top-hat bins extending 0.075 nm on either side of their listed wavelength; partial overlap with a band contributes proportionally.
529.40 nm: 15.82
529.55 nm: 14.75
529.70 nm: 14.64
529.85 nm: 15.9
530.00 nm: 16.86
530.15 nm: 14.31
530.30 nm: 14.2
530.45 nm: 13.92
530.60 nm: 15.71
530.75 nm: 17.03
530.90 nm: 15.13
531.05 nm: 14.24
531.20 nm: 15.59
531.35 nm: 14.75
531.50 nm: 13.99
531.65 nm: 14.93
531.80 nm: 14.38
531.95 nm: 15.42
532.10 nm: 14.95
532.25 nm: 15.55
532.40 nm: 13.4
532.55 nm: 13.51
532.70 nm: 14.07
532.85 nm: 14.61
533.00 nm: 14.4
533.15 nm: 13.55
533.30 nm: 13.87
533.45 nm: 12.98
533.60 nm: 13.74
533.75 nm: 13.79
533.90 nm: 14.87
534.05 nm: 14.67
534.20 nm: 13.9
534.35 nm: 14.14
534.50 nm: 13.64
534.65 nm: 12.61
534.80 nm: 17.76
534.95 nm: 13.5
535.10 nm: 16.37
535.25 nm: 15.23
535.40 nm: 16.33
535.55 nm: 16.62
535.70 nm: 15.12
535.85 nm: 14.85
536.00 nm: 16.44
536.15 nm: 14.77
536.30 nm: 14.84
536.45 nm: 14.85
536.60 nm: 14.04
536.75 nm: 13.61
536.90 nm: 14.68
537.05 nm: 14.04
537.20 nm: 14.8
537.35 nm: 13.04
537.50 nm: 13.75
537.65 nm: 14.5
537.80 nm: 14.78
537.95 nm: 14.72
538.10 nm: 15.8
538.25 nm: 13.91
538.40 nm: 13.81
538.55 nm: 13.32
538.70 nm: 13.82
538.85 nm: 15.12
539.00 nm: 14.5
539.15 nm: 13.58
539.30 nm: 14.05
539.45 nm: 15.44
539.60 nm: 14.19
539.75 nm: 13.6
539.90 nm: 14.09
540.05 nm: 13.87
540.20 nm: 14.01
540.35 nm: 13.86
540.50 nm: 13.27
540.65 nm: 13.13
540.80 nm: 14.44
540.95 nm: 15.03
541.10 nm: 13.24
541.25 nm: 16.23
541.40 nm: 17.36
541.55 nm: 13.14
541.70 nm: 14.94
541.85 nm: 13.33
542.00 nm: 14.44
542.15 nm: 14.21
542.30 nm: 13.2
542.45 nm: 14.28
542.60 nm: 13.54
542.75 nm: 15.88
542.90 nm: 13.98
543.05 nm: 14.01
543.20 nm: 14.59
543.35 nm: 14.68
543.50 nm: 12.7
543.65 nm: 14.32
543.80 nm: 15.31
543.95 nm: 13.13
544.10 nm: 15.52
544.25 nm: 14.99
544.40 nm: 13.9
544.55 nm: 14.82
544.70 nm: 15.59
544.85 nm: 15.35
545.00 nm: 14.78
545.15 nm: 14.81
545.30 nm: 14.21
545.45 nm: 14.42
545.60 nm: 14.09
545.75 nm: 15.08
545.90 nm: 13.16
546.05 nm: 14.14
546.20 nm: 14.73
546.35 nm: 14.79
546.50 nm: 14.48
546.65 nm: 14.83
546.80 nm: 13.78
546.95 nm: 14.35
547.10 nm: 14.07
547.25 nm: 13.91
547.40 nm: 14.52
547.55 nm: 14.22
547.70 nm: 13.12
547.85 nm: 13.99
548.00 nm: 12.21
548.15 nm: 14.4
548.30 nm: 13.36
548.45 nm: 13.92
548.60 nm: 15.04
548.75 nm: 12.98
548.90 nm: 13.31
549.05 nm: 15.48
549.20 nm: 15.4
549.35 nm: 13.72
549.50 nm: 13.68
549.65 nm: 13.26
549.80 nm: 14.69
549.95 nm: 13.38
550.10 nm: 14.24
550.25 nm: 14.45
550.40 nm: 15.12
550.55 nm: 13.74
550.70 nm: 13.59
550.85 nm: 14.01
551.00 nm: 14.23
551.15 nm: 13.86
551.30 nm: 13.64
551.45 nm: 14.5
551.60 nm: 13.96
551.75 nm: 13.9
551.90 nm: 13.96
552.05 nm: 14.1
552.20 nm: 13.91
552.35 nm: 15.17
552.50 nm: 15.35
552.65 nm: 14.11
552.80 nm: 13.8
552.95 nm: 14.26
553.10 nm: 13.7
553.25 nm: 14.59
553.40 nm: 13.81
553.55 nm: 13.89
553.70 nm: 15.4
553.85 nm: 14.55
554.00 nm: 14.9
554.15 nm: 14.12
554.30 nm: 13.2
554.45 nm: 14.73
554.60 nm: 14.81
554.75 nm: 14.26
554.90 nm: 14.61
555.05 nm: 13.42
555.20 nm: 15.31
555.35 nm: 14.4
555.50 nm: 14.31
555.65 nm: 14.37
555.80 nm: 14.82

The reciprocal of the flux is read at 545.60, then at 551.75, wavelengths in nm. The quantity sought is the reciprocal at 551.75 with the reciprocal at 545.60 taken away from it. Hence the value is 0.0010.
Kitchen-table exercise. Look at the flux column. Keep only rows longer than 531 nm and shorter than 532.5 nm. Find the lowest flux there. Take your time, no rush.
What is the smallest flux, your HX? 13.4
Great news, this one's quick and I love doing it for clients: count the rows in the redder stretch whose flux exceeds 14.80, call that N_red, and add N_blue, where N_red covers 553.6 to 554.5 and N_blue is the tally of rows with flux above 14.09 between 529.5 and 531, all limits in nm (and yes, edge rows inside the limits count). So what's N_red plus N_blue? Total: 11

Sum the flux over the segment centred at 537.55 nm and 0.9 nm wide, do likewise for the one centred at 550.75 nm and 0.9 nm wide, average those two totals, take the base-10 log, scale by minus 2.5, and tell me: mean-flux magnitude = -4.82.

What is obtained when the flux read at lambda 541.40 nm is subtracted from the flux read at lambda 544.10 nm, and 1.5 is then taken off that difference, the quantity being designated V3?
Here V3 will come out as -3.3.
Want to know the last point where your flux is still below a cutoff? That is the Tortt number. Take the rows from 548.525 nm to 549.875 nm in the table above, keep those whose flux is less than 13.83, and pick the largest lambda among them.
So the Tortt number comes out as 549.65 nm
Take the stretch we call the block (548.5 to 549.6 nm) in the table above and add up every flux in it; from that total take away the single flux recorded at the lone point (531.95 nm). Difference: 84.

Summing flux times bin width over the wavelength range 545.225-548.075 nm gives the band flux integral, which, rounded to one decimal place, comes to 40.2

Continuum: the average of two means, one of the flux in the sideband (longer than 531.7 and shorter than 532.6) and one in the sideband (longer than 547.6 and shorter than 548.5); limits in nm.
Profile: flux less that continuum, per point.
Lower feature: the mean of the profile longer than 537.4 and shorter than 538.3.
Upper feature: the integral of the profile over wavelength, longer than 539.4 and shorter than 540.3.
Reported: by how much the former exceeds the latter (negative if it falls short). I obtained 0.4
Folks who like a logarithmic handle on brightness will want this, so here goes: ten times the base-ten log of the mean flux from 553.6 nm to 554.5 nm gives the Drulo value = 11.6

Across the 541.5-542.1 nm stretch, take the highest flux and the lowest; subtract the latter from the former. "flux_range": 1.8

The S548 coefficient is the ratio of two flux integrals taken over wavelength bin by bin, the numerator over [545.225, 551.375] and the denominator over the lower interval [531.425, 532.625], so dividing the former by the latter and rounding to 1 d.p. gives 5.0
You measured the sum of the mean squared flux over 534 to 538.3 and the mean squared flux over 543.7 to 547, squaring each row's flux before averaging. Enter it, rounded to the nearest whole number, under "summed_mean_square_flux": 431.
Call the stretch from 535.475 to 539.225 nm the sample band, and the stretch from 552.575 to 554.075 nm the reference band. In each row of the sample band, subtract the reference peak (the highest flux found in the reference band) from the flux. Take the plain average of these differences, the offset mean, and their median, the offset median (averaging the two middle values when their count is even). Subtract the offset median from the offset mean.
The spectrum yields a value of -0.15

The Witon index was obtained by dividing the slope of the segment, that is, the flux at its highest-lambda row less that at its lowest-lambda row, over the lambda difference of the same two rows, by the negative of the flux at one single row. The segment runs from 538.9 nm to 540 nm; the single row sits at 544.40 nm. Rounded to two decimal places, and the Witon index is 0.03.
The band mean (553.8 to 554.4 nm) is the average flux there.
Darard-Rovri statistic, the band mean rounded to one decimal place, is 14.2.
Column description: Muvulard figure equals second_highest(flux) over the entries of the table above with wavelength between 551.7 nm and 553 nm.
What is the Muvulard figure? 15.17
